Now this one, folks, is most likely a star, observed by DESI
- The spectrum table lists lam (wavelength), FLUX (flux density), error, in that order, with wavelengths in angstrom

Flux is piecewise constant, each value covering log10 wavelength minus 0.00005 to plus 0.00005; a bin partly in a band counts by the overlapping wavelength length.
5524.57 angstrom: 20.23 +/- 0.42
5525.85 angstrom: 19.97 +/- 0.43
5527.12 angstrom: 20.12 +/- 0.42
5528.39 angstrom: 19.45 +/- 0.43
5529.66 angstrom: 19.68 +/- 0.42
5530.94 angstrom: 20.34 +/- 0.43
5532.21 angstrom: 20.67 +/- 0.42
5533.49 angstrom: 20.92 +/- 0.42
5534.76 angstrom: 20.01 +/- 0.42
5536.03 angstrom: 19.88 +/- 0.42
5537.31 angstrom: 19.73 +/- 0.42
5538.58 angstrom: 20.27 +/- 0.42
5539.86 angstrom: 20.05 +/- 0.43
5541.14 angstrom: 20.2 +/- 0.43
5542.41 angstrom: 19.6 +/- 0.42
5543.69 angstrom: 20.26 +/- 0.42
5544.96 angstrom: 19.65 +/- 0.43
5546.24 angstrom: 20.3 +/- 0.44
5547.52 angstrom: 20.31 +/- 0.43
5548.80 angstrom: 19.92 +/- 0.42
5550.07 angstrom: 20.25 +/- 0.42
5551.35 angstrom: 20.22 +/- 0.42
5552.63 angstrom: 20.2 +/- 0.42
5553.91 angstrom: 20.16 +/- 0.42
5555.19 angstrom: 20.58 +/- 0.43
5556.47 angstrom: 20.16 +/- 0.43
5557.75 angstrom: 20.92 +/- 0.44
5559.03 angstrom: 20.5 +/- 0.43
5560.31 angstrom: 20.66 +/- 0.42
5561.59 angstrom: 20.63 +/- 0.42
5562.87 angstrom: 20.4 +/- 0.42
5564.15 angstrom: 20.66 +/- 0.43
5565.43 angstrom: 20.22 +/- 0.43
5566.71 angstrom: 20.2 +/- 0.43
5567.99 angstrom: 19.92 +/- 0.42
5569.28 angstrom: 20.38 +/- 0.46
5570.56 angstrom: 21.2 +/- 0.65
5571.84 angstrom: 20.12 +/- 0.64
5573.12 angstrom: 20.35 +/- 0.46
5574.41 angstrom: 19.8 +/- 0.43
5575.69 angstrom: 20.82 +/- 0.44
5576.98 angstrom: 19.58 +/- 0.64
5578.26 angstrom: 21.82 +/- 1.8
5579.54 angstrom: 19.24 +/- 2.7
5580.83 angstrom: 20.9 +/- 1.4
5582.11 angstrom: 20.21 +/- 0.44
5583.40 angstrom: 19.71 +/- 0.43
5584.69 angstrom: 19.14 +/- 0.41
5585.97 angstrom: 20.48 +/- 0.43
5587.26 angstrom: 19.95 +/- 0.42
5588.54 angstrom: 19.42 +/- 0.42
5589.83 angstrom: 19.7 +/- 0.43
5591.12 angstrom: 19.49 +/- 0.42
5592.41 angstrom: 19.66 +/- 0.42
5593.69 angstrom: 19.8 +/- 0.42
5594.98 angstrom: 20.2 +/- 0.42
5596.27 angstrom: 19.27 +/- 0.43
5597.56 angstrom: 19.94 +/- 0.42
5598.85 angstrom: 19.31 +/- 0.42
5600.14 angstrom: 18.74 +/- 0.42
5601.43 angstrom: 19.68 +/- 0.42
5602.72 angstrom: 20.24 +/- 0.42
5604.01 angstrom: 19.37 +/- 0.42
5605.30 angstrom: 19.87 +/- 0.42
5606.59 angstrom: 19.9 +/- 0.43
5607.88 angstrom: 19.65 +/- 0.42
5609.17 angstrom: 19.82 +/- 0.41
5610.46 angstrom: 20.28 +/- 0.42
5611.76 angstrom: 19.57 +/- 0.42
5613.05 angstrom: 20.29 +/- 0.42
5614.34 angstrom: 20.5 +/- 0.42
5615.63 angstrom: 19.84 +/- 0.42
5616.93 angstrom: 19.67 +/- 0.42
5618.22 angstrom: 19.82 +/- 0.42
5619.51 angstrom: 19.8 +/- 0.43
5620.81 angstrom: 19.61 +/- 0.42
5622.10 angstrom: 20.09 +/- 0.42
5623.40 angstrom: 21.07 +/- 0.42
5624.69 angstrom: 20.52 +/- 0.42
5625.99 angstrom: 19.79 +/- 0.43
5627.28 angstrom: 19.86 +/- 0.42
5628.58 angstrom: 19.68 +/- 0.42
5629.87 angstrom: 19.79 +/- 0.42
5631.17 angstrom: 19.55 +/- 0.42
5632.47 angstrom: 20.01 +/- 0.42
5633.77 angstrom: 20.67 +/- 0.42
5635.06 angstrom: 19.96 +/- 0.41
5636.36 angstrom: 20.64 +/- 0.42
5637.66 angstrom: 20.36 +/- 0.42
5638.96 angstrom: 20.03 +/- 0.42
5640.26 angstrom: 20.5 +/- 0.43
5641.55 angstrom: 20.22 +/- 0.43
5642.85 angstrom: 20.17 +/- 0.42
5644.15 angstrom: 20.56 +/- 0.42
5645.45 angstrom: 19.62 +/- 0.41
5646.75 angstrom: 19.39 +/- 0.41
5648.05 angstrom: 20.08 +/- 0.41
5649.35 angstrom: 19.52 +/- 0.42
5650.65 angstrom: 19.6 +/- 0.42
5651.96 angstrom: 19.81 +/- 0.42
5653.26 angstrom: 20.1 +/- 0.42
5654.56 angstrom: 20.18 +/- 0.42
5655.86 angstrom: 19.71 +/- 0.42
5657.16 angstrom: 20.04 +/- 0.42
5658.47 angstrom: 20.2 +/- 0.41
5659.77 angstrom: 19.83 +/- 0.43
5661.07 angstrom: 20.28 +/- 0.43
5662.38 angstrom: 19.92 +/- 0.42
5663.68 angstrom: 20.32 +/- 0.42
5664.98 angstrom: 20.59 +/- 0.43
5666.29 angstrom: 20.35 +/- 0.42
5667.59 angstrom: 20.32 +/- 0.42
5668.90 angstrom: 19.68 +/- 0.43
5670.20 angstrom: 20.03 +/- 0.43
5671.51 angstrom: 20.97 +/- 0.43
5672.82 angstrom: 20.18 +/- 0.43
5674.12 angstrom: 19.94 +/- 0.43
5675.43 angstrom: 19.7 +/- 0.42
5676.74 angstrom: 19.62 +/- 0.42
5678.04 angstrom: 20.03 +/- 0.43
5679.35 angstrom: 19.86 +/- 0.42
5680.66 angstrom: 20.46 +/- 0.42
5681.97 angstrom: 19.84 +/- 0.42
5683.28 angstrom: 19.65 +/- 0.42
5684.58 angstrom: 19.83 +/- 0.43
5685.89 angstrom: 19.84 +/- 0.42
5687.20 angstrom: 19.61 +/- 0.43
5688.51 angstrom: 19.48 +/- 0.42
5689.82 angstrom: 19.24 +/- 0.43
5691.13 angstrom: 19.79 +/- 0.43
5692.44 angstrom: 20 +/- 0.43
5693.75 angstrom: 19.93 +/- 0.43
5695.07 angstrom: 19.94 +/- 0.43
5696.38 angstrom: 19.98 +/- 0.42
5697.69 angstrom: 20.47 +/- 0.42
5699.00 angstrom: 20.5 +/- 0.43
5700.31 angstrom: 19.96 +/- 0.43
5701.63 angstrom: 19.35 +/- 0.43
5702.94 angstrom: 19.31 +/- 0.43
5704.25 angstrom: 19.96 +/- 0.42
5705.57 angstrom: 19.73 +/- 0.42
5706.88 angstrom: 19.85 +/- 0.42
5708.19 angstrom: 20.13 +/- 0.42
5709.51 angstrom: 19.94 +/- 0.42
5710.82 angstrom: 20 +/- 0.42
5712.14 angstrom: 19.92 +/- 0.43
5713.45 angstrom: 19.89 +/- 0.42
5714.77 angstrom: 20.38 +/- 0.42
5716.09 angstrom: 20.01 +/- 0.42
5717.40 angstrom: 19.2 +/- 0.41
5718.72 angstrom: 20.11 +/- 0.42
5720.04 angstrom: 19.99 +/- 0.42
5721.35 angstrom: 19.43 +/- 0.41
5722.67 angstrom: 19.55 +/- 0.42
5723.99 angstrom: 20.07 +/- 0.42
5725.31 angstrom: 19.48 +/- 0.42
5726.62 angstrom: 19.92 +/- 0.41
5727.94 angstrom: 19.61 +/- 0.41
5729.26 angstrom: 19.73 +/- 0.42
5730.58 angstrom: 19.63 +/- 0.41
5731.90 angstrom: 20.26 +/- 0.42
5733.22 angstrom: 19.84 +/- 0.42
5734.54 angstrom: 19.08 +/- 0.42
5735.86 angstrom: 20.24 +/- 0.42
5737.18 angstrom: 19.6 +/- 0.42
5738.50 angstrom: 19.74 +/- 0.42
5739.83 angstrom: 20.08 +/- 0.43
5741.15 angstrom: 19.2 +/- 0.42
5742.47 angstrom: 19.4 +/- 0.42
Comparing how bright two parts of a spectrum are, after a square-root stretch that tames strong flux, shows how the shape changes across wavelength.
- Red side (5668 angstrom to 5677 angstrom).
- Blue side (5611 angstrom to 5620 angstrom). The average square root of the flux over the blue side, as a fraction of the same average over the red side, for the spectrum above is 1.00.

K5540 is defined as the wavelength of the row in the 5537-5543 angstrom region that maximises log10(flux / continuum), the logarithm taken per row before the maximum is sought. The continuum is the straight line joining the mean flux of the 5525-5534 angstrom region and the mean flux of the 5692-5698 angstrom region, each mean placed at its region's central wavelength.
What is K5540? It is 5538.58 angstrom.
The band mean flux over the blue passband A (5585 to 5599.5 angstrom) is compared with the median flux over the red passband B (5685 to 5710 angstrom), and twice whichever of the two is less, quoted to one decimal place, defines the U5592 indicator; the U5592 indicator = 39.5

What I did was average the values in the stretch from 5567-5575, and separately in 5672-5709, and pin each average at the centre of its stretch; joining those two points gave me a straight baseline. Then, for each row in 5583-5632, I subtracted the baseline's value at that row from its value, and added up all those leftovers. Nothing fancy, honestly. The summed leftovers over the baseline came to -13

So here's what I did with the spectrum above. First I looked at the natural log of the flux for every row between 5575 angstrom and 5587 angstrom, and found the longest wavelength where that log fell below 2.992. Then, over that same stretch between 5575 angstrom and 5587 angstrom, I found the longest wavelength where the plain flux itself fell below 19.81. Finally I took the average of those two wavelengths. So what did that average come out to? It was 5584.7 angstrom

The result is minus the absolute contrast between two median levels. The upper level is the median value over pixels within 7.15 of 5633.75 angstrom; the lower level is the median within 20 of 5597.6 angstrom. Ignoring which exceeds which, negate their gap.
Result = -0.21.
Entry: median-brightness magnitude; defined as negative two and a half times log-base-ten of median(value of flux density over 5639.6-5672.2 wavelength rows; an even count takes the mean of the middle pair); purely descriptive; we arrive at -3.26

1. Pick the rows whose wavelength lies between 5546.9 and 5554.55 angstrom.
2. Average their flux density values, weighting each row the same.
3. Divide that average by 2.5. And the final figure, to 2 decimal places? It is 8.07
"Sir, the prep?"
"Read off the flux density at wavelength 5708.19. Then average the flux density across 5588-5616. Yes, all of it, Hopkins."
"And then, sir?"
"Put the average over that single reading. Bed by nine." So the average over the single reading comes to 0.98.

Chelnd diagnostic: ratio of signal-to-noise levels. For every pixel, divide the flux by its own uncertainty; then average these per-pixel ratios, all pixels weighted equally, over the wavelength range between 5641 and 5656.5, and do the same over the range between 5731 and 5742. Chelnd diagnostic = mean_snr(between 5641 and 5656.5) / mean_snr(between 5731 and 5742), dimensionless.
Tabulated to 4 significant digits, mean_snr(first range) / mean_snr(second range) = 1.015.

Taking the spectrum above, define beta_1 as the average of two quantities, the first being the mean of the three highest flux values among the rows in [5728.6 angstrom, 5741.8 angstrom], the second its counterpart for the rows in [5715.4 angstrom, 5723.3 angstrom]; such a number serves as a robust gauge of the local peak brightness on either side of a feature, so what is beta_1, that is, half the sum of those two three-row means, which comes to 20.1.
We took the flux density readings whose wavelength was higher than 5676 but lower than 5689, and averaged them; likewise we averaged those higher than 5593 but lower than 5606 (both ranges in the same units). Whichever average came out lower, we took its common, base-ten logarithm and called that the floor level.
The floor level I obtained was 1.293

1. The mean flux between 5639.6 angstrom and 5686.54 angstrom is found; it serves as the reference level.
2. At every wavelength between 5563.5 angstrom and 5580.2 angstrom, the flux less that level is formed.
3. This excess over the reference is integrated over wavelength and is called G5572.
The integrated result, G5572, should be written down 5.1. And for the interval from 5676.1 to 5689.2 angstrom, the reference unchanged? -2.7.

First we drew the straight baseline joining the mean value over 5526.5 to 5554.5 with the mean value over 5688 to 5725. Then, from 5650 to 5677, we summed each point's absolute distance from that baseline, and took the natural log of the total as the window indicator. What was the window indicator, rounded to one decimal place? 1.8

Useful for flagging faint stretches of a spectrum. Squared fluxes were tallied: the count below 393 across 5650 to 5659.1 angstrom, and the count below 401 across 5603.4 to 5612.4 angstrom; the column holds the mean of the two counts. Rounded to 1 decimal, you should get 4.5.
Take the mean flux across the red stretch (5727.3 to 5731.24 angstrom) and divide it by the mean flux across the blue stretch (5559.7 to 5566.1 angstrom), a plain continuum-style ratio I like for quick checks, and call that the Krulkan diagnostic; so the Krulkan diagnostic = 0.96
